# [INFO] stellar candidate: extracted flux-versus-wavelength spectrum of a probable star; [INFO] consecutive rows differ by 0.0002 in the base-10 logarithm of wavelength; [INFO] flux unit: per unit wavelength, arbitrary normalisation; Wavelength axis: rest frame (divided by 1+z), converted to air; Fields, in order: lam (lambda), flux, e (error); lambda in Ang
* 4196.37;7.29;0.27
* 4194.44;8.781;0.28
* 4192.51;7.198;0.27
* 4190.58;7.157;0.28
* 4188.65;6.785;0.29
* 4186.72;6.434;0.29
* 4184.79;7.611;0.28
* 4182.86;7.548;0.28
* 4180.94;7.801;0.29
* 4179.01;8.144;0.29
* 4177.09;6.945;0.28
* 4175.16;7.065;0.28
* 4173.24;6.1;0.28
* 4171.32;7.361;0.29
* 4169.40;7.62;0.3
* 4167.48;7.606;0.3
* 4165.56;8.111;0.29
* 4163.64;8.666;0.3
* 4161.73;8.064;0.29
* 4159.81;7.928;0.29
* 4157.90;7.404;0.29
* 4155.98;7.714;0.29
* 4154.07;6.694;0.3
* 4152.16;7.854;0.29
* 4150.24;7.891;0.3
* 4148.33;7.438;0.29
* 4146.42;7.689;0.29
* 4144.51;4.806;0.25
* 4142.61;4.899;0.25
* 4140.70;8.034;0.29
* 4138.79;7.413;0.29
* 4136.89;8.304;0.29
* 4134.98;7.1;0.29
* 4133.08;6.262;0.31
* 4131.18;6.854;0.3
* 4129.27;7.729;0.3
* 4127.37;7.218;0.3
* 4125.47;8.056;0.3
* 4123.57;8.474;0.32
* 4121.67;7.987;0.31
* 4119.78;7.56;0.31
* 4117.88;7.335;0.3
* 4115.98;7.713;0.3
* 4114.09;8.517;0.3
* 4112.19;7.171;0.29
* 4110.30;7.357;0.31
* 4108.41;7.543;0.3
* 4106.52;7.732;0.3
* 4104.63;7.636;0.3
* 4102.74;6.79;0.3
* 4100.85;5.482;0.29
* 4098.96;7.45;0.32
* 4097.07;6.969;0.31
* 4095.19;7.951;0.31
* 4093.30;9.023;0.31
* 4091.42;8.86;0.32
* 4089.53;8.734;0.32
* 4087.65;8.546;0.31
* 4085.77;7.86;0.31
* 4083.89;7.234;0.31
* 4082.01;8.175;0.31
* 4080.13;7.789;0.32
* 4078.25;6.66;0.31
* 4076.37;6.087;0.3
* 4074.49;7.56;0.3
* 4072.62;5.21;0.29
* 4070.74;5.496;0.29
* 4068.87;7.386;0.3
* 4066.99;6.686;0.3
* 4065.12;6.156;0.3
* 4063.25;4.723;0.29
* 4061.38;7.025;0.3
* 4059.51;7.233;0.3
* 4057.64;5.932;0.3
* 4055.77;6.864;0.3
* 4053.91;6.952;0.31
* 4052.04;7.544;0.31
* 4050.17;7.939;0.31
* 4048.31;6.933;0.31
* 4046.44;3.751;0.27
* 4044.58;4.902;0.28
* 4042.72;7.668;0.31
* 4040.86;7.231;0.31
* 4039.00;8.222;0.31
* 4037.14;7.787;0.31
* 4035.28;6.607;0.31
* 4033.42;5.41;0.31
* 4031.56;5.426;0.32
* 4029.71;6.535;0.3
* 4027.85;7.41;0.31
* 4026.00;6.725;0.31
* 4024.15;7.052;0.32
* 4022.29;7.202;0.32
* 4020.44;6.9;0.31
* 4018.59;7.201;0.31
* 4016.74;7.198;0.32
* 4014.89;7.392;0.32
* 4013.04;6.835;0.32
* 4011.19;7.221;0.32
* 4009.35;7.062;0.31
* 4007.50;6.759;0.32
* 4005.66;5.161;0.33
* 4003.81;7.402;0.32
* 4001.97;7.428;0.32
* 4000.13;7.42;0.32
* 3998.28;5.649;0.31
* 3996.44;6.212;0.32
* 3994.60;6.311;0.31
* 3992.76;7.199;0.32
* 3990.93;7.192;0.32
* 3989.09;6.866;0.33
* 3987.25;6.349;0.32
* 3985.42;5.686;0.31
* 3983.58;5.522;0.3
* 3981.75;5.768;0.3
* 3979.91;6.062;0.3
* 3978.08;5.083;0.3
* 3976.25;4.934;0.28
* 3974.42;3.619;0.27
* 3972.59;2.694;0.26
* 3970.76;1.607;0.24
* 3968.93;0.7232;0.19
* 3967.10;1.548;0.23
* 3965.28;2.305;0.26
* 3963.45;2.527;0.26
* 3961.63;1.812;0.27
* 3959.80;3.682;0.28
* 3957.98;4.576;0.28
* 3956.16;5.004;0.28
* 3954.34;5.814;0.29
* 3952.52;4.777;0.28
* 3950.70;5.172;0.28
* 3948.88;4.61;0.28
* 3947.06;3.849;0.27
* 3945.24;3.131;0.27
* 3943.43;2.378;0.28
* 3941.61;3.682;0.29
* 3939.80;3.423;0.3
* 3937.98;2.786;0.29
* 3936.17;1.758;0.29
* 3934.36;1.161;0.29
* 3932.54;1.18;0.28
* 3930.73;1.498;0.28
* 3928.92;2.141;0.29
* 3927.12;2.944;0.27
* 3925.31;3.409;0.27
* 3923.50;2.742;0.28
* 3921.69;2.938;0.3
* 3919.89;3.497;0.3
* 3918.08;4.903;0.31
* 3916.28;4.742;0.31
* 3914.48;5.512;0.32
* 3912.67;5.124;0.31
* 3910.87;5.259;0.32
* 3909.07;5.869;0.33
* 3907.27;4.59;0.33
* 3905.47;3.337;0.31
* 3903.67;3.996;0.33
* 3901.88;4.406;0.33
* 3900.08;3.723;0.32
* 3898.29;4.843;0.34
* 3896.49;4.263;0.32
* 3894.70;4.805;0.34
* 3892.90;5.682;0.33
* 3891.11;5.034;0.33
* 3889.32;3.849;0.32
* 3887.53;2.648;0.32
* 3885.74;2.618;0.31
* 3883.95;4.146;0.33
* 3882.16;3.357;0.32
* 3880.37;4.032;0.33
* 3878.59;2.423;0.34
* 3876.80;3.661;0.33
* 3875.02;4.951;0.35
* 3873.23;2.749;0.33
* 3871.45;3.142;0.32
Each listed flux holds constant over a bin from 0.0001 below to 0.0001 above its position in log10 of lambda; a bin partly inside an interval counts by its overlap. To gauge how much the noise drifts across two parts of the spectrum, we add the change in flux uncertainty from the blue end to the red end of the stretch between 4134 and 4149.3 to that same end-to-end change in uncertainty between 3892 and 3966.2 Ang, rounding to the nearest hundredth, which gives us -0.07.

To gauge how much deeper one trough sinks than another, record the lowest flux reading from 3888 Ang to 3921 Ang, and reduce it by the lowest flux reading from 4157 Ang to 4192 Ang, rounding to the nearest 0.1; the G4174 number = -2.8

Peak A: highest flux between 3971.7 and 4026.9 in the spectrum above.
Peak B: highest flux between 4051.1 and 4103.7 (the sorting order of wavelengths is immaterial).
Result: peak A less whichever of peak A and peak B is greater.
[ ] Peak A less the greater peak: -1.6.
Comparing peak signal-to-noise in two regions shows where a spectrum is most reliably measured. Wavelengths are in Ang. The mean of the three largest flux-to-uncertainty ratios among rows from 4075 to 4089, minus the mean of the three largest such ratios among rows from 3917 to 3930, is 13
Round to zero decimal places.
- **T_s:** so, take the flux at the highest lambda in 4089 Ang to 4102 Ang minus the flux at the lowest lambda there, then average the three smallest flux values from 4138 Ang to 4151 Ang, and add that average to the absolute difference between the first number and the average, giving 15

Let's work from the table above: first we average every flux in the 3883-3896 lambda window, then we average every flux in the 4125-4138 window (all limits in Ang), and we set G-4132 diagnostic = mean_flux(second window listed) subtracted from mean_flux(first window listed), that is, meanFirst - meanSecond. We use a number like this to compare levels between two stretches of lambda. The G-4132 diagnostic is -3.2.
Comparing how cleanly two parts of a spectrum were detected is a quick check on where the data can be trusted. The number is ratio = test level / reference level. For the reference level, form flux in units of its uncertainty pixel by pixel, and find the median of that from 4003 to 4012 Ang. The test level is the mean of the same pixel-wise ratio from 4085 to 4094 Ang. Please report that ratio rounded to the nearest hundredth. 1.21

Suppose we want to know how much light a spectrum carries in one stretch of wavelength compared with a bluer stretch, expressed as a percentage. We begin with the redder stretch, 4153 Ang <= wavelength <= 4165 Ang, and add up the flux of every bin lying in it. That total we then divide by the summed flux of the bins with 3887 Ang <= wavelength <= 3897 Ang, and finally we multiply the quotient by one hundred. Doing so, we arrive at 177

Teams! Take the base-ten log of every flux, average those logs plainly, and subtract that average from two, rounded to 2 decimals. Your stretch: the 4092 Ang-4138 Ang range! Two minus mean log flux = 1.13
